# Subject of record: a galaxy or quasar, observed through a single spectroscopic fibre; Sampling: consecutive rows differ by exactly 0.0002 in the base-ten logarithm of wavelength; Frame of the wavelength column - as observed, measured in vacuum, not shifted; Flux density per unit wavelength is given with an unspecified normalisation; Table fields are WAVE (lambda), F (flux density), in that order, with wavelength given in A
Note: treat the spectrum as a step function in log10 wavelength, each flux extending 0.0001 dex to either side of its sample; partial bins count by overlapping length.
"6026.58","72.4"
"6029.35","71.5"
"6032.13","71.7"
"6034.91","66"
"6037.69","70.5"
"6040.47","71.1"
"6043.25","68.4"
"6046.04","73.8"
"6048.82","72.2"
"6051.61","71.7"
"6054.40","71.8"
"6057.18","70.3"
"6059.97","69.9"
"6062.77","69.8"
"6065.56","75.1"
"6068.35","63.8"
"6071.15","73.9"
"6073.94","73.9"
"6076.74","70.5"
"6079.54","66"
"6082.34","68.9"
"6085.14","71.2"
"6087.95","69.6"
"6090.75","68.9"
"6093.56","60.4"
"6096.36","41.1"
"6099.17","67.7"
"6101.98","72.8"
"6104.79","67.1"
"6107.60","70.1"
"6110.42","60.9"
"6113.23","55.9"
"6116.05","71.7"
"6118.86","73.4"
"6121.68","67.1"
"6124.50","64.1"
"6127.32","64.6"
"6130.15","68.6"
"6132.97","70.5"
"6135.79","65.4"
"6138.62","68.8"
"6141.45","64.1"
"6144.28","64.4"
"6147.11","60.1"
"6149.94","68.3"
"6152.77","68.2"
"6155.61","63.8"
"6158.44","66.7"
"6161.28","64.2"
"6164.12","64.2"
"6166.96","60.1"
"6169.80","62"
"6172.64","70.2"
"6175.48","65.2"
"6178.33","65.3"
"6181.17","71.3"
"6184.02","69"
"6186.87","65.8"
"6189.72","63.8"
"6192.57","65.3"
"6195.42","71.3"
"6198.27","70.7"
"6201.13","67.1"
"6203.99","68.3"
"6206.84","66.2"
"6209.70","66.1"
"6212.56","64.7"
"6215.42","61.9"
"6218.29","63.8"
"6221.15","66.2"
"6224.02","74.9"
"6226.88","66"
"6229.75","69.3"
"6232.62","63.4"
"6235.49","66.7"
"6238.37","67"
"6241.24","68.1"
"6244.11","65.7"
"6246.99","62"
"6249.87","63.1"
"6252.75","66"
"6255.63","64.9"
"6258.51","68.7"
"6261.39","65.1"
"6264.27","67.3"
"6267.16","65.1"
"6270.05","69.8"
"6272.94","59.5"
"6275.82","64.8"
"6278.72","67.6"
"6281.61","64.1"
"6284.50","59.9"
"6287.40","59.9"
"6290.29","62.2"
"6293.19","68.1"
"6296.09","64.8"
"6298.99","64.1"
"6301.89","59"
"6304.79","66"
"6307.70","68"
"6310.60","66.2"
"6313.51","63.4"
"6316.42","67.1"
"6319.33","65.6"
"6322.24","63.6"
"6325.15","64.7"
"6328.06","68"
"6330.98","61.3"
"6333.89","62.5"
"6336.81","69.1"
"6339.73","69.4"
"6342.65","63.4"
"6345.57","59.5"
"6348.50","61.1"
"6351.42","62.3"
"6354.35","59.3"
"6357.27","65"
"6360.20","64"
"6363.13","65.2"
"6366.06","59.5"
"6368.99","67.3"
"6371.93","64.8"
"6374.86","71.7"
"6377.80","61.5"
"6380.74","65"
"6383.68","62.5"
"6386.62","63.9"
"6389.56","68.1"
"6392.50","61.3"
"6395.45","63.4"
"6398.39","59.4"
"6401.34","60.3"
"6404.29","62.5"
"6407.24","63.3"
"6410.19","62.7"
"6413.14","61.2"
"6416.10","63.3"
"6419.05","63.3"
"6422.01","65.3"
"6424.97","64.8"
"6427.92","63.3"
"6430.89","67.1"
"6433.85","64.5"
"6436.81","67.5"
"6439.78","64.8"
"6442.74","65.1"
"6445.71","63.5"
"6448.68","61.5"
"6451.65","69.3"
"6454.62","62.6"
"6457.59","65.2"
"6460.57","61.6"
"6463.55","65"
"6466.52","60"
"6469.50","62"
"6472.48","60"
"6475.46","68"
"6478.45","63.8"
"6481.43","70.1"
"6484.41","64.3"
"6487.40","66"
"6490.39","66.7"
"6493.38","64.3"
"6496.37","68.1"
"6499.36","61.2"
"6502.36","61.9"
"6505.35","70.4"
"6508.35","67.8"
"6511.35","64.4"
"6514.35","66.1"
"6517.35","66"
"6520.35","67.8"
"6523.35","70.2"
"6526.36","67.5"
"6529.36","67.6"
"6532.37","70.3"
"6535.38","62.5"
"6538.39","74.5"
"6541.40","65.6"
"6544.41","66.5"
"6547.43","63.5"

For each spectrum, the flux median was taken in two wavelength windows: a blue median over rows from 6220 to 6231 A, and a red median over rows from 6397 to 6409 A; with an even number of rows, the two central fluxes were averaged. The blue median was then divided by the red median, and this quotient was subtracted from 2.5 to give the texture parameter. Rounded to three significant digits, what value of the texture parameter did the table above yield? 1.40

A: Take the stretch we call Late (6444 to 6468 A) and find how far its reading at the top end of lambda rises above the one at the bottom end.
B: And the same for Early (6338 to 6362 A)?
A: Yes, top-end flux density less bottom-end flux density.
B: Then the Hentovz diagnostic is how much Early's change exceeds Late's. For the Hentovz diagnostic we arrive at -1.9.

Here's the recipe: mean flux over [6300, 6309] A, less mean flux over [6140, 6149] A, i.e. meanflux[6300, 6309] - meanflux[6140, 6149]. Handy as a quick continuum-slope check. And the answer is 1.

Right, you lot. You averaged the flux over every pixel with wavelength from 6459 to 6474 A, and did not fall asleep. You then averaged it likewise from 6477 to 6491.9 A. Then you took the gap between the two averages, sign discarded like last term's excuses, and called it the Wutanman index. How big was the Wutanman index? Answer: 4.5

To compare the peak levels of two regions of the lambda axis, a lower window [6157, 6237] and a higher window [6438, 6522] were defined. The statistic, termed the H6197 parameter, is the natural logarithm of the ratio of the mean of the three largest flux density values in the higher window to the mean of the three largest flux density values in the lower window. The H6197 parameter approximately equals -0.04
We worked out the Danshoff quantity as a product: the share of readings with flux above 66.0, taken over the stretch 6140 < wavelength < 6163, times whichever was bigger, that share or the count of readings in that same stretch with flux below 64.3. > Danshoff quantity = 1.50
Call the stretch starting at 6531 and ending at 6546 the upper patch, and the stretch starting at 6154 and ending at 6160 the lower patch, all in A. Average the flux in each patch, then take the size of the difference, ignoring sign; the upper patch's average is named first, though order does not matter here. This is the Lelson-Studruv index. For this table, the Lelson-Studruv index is 2.6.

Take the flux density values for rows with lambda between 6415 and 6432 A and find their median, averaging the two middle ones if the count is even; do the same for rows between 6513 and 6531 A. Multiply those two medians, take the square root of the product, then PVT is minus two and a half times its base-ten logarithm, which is -4.545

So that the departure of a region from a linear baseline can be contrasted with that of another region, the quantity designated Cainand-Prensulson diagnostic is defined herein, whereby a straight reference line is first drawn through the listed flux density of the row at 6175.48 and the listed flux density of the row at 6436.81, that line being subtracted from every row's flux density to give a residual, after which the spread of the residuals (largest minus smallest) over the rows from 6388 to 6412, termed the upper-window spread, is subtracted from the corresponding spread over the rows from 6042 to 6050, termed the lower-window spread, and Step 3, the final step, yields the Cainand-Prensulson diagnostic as -3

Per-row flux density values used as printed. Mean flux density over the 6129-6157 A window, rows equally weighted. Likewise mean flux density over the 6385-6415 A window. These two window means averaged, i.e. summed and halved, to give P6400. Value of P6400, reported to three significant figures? 64.4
